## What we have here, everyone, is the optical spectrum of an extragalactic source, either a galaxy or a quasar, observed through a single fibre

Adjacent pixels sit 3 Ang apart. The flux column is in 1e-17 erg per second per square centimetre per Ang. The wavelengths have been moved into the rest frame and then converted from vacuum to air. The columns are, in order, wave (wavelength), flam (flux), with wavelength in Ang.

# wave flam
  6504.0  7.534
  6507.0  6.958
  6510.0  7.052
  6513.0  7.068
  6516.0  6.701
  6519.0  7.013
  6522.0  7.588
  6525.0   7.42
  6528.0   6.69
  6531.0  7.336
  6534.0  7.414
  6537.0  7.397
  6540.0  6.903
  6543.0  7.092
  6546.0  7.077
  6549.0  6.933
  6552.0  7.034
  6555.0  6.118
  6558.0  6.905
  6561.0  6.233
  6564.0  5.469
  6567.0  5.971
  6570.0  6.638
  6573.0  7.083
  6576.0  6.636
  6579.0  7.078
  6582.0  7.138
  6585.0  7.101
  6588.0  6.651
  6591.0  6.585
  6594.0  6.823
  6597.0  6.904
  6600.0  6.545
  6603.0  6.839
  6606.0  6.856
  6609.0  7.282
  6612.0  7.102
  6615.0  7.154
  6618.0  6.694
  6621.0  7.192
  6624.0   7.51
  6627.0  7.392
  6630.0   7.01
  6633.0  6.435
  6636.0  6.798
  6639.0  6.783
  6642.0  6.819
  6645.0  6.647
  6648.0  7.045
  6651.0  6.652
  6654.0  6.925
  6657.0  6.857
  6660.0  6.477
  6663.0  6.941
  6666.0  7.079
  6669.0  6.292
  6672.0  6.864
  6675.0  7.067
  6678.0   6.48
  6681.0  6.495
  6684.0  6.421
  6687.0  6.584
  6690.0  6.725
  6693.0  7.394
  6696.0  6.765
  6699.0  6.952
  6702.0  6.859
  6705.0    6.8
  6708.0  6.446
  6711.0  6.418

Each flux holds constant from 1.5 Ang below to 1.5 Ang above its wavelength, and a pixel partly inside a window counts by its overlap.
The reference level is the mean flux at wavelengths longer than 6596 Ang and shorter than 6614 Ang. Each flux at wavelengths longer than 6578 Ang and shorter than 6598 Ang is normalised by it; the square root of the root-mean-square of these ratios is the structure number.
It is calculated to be 1.00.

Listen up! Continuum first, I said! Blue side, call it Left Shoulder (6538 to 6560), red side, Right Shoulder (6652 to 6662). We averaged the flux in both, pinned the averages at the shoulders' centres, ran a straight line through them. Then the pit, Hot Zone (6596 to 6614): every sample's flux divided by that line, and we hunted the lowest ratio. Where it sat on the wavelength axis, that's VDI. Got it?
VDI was 6600.0 Ang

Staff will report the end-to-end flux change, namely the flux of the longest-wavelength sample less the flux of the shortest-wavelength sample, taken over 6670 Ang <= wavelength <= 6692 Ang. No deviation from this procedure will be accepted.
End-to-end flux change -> -0.14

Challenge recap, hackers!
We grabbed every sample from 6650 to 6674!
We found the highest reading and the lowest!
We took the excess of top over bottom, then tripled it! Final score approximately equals 2.4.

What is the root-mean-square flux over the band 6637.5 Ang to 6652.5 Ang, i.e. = 6.79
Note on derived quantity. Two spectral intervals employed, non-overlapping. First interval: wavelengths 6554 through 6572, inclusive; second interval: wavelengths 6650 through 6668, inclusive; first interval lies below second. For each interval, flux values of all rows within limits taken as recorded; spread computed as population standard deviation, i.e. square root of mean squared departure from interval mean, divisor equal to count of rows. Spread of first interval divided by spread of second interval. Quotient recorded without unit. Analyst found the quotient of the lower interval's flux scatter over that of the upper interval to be 2.3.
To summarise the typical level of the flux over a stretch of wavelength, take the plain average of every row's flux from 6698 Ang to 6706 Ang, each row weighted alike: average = 6.87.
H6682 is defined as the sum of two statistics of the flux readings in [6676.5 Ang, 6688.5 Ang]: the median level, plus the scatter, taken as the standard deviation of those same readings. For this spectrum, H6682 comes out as 6.55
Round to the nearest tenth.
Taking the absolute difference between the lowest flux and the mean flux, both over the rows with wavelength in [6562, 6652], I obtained 1.4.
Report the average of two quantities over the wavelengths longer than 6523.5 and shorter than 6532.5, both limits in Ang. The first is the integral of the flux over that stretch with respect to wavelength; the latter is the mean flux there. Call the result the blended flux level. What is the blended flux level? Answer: 35.7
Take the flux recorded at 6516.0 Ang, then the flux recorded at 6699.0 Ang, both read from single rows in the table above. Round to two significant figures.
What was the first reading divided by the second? 0.96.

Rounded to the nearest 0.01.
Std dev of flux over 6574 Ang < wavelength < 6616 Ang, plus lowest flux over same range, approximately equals 6.78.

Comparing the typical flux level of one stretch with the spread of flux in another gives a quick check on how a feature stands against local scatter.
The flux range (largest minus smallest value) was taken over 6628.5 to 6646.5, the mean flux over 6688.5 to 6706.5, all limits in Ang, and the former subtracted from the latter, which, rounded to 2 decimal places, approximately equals 6.34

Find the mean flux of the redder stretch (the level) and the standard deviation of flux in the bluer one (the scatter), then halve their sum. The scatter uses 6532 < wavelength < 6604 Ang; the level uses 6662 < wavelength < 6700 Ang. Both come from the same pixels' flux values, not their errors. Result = 3.61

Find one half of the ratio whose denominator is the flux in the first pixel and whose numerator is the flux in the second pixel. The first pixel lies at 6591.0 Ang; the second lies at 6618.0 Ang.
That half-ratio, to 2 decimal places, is 0.51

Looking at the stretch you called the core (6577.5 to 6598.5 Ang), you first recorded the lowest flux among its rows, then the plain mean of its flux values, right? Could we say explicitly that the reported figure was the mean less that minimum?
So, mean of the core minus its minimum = 0.31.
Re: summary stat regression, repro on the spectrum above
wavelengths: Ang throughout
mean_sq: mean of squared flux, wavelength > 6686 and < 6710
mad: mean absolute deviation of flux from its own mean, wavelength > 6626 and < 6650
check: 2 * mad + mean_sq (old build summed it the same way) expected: 46.9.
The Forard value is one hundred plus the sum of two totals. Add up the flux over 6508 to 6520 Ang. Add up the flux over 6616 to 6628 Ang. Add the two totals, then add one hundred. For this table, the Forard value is 157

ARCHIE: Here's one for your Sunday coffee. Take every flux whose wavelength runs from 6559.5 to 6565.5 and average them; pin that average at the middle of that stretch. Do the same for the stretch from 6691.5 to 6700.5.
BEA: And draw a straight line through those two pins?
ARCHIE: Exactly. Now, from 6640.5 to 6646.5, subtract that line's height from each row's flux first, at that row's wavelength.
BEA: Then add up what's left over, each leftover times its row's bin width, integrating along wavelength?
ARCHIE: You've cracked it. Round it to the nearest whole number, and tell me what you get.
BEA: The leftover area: 1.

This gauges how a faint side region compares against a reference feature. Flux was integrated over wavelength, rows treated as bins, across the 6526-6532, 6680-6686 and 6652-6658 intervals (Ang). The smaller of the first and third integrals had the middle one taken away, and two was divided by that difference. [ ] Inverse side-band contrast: 0.8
